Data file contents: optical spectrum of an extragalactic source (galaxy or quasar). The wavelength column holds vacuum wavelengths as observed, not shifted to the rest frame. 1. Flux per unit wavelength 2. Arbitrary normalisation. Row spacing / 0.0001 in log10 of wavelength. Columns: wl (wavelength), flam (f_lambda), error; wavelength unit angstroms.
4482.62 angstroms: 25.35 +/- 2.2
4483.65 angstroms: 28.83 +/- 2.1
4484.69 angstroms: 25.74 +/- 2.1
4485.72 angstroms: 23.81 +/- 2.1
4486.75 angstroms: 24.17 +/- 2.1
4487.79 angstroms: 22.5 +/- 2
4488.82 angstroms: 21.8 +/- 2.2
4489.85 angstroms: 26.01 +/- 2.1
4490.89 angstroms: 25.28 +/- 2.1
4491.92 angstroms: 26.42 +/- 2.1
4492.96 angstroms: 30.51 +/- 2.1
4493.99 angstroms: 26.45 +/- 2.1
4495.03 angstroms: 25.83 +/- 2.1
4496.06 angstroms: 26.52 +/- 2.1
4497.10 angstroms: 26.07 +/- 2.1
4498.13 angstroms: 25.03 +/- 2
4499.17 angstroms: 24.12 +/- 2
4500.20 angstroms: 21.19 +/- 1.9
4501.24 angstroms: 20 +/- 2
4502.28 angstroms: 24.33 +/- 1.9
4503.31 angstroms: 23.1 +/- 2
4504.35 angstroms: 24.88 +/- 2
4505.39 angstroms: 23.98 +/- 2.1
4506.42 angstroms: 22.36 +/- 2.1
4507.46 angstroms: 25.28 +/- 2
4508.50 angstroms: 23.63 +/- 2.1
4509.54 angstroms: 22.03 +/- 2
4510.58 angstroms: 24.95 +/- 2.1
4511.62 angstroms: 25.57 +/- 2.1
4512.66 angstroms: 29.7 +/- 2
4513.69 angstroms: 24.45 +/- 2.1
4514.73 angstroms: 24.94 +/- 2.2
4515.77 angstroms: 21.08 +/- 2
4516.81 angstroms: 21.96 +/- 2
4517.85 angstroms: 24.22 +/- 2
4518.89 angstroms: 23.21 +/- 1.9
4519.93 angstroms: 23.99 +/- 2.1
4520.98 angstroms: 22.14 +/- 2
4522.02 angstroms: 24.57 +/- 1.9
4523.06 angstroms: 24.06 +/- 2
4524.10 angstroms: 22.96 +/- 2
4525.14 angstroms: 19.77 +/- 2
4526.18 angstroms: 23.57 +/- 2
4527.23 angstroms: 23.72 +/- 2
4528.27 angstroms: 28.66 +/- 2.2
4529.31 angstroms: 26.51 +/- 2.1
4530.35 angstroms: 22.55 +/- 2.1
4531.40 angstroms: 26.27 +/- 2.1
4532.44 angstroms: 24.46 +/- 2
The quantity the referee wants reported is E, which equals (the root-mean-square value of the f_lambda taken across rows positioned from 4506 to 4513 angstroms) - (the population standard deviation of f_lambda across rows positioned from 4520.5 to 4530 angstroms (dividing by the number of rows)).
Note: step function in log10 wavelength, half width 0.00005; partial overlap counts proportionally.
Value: 22.5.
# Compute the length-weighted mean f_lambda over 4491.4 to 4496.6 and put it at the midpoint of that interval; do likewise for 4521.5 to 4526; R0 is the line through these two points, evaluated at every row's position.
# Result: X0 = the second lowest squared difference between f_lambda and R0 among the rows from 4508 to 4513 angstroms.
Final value 0.9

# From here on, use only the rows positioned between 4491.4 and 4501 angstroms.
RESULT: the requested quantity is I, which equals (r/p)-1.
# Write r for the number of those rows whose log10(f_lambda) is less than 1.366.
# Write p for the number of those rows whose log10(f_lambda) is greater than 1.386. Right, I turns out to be -0.9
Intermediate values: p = 7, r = 1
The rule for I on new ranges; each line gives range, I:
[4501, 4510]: 0.3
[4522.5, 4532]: 0.0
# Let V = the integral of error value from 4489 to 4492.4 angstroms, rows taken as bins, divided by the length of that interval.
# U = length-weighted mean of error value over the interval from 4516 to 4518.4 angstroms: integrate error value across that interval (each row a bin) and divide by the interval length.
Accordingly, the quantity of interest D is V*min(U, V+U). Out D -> 4.22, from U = 2.00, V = 2.11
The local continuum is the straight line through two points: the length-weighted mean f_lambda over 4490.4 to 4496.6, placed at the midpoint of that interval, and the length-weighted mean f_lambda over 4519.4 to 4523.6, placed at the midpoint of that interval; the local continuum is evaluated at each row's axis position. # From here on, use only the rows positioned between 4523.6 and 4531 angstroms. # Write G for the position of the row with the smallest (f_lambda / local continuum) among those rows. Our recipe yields 4525.14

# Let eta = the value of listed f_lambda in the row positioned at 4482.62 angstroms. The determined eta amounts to 25.35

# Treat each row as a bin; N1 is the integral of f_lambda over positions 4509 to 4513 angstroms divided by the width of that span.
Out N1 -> 25.3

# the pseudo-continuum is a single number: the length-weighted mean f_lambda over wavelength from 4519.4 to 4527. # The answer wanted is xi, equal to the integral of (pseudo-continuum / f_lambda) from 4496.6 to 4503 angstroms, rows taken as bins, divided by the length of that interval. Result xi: 0.991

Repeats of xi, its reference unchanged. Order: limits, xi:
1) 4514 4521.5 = 0.998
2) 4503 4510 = 0.975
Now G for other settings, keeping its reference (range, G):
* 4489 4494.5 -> 4490.89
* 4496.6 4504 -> 4501.24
